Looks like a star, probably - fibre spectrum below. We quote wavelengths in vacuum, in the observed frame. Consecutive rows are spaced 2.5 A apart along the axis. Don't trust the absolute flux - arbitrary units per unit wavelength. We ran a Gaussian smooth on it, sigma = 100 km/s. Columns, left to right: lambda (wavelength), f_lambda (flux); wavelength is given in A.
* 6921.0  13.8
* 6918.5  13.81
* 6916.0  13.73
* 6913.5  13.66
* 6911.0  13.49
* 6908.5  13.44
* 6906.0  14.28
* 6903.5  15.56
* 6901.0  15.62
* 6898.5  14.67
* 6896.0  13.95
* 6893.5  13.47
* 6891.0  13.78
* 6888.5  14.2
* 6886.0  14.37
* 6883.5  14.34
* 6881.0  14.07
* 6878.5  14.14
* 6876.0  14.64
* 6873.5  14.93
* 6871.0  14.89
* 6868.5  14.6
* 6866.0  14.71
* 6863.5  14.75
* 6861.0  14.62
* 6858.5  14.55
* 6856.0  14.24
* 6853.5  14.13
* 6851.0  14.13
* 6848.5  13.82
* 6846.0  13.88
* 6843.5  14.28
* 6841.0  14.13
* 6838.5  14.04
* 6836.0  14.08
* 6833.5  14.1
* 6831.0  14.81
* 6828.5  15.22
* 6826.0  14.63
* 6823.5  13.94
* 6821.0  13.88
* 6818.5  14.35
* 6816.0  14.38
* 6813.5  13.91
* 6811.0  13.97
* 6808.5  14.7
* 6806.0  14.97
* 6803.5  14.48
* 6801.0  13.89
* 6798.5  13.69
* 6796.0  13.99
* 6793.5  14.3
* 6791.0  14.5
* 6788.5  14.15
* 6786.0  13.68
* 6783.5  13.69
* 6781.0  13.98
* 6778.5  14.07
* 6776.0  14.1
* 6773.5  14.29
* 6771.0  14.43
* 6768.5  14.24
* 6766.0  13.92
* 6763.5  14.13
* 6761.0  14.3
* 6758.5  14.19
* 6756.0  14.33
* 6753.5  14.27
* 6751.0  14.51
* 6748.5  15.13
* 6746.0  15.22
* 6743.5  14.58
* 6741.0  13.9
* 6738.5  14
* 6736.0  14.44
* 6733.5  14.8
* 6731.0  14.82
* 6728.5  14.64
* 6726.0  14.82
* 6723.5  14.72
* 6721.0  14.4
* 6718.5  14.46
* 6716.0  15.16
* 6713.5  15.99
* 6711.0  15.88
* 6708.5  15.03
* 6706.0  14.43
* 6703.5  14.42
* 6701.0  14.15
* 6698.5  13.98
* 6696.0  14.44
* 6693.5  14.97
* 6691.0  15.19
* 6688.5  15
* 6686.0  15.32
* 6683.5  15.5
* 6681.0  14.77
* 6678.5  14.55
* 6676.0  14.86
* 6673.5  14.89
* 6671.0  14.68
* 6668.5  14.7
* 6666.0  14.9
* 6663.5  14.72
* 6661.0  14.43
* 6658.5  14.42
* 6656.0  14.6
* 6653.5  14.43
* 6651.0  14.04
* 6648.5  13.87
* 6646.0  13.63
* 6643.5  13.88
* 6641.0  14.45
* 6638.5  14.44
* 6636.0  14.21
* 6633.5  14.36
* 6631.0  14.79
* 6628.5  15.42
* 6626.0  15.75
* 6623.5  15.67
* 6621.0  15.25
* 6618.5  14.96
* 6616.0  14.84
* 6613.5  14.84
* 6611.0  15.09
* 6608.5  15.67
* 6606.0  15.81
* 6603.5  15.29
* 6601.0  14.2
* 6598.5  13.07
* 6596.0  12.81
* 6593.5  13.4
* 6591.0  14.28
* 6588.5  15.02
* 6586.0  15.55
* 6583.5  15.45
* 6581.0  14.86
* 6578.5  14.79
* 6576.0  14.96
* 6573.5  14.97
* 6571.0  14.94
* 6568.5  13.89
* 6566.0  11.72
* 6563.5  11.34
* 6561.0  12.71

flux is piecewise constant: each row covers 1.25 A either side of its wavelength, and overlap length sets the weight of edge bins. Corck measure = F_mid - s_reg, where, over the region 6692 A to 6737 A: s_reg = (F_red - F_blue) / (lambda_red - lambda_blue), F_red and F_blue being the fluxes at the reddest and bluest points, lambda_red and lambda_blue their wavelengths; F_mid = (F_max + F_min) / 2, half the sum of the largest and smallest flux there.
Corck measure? 15.0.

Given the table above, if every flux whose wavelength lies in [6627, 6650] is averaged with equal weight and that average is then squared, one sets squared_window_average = 206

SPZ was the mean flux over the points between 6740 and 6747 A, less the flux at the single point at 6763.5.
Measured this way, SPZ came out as 0.44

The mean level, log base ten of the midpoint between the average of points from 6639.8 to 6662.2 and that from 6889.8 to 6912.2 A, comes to 1.153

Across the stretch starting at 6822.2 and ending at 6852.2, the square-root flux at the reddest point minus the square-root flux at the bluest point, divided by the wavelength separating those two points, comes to 0.001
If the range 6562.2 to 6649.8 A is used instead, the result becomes 0.004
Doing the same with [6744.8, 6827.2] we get -0.001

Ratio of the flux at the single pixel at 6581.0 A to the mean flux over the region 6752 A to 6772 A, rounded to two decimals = 1.04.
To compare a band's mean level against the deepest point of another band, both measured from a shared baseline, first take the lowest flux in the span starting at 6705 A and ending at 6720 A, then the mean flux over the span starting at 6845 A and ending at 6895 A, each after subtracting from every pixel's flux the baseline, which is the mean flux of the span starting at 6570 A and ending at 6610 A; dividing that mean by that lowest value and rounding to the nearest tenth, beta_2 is 1.4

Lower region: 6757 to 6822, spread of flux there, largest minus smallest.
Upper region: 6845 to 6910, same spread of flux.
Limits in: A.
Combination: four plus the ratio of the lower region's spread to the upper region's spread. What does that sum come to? 4.59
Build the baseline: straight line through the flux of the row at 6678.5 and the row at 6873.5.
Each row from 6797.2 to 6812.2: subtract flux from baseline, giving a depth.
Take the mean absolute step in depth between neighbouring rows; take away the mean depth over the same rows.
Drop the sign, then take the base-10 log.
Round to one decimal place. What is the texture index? -1.2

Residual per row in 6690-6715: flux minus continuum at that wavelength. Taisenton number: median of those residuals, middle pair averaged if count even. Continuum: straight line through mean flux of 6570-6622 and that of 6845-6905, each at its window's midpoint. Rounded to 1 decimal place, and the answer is 0.1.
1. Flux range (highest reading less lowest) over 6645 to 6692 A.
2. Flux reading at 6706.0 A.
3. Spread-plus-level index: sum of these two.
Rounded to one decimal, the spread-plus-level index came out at 16.3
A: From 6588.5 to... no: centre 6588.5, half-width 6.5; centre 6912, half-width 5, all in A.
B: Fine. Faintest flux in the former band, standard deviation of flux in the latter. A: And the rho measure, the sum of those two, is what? 13.5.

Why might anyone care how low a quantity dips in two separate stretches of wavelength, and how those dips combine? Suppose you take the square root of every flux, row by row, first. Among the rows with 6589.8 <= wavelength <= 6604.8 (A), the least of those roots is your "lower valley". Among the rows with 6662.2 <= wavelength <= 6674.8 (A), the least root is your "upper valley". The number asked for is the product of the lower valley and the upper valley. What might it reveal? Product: 13.7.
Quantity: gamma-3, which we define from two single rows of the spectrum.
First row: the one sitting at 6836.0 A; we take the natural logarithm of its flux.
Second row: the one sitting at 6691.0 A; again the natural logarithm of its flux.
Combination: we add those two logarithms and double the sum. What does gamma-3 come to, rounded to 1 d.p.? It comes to 10.7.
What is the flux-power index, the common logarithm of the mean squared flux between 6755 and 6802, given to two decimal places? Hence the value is 2.30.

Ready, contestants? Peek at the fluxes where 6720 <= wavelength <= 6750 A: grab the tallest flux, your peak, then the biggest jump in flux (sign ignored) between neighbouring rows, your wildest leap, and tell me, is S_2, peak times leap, 10.3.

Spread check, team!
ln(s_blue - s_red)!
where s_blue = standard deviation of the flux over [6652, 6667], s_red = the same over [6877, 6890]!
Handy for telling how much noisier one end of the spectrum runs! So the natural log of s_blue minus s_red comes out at -2.7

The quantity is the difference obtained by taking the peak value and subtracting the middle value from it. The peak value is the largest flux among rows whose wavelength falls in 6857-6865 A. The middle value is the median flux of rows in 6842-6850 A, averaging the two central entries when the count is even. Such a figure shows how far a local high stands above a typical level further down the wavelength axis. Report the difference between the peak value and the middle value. 0.9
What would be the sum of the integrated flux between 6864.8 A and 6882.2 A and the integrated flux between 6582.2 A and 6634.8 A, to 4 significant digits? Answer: 1034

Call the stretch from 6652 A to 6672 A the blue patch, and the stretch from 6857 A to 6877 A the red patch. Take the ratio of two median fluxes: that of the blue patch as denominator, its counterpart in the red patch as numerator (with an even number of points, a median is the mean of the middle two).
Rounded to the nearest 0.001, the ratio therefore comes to 1.002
